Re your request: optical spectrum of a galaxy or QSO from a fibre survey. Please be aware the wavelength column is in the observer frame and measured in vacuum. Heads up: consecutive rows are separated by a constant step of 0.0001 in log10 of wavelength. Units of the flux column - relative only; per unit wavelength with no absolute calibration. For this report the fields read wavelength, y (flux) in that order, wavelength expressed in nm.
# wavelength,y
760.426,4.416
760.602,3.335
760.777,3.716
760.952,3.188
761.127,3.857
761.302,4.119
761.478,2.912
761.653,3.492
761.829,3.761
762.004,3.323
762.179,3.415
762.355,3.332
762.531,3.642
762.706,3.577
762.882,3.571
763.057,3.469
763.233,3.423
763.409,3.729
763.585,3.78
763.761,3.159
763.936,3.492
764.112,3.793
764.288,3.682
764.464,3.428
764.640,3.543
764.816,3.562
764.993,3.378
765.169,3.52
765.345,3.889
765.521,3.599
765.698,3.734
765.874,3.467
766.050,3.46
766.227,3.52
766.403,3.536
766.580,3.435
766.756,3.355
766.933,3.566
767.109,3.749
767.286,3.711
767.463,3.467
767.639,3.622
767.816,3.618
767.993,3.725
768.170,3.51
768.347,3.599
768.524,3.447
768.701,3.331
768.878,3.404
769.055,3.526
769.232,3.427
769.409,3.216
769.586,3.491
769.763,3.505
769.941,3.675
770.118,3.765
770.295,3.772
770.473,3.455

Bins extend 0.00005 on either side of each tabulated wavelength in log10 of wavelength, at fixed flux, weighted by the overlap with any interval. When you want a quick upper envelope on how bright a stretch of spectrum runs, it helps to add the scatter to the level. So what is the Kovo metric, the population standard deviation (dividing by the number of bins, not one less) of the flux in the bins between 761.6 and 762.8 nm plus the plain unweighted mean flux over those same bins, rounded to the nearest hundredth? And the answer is 3.66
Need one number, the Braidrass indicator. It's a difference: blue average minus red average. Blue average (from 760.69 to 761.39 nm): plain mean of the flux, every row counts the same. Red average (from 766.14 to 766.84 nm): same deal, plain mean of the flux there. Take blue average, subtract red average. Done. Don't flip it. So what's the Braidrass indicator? 0.26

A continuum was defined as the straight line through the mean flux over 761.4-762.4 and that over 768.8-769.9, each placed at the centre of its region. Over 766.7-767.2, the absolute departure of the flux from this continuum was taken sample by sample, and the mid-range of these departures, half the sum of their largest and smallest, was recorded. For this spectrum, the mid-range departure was 0.20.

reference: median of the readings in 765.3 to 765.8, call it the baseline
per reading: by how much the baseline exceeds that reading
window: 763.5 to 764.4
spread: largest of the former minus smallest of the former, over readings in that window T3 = 0.63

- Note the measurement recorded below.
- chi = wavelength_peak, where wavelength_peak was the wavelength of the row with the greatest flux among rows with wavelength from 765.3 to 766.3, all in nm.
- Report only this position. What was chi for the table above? 765.345 nm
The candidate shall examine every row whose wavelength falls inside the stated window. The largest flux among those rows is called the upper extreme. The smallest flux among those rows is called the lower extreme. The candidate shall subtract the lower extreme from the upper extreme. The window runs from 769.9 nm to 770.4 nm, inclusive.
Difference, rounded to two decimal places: 0.10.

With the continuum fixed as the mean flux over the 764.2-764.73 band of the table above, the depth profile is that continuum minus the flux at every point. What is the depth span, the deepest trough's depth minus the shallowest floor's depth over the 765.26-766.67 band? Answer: 0.45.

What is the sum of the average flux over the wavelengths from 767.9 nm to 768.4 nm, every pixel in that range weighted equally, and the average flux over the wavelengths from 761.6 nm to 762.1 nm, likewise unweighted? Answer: 7.14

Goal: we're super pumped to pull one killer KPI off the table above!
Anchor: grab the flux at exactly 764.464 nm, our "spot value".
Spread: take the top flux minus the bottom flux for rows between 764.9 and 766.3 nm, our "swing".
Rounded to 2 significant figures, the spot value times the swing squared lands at 0.90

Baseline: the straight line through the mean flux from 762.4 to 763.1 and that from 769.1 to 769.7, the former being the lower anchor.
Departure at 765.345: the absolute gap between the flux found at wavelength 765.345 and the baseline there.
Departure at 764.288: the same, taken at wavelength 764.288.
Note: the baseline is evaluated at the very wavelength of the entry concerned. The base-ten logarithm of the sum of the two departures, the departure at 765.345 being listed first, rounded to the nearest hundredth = -0.26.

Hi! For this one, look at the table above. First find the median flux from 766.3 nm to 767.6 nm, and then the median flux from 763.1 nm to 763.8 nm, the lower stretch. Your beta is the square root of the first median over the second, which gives 0.994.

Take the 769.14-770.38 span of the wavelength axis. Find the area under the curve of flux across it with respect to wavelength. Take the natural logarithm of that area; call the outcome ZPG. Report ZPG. 1.48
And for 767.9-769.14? 1.47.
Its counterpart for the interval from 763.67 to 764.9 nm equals 1.47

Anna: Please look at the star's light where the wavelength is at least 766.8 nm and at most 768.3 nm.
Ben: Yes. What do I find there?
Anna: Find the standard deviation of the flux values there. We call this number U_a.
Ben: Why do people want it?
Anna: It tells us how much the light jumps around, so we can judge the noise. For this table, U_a 0.10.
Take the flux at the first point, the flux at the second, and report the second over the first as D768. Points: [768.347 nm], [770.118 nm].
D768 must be 1.05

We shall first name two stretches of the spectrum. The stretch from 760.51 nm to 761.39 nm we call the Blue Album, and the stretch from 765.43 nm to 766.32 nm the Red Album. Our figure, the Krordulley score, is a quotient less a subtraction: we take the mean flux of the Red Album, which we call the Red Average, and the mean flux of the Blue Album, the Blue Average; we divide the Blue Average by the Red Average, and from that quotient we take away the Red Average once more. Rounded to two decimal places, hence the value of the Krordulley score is -2.53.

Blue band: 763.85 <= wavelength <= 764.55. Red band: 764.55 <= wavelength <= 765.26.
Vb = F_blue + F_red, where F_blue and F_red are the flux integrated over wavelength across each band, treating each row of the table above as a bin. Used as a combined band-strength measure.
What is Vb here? 5.00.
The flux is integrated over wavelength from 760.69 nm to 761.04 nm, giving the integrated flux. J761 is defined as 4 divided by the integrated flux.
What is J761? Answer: 3.31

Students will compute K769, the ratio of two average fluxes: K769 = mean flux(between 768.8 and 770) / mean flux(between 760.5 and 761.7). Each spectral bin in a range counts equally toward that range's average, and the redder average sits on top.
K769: 0.98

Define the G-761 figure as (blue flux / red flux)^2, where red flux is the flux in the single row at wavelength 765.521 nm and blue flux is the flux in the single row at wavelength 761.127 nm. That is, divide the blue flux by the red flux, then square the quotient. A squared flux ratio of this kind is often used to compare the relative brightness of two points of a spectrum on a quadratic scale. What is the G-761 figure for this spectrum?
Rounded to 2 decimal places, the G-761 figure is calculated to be 1.15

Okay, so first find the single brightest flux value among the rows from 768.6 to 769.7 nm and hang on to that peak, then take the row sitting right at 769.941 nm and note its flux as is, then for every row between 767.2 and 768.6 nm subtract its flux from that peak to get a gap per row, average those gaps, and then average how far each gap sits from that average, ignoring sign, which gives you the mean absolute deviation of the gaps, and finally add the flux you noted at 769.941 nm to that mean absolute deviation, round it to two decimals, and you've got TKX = 3.76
